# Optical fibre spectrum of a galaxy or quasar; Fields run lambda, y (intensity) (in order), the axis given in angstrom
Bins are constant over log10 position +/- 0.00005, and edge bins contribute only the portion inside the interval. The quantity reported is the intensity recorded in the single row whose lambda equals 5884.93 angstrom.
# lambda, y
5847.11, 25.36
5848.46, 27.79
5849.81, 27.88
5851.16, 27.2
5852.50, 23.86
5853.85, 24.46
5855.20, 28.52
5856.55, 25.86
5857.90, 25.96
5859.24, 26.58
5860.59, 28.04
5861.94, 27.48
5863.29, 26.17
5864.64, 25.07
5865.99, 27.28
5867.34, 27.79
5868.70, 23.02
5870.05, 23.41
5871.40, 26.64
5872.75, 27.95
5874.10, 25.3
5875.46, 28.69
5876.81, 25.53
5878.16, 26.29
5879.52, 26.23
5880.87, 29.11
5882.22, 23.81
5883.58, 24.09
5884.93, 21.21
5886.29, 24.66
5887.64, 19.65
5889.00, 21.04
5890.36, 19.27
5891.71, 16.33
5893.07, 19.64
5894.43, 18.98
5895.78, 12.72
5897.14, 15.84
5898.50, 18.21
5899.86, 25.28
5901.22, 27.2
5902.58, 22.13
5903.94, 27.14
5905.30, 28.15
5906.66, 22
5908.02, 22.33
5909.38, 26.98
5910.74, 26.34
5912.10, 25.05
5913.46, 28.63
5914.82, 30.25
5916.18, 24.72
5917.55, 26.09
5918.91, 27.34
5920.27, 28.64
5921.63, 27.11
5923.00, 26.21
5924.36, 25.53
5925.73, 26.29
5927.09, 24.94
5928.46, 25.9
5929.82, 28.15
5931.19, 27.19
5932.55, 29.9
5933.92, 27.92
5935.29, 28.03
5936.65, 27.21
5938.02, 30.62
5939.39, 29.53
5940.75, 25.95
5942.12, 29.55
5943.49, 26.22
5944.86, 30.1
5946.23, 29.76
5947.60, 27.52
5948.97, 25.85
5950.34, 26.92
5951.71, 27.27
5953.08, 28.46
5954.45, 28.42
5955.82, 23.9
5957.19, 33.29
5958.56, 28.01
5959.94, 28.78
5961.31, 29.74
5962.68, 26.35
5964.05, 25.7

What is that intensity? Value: 21.21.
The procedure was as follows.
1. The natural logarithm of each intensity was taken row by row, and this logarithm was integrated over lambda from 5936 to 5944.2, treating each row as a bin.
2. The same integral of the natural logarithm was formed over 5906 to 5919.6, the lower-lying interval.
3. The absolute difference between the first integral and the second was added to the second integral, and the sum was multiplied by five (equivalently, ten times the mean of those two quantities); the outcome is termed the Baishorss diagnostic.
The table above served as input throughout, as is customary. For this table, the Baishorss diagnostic 306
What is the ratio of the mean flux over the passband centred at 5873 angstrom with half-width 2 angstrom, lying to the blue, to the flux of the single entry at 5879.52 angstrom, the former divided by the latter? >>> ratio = 1.02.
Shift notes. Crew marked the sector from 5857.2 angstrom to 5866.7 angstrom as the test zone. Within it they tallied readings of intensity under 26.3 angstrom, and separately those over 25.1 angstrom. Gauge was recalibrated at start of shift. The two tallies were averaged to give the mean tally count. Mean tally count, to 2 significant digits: 4.5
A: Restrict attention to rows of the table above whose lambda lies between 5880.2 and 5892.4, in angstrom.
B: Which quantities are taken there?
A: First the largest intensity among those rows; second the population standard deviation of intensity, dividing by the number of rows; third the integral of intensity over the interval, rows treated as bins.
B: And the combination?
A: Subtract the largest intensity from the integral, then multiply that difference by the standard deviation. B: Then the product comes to 849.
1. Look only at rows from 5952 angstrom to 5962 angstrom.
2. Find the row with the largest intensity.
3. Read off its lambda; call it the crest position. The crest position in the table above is 5957.19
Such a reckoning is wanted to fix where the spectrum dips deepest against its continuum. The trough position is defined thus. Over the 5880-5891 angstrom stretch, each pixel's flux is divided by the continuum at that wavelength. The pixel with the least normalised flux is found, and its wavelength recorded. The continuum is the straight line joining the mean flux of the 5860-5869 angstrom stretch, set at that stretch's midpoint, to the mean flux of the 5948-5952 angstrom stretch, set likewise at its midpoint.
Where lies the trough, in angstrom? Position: 5890.36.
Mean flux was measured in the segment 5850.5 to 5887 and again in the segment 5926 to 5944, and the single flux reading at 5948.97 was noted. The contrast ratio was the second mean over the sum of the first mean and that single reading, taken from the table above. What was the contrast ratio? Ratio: 0.536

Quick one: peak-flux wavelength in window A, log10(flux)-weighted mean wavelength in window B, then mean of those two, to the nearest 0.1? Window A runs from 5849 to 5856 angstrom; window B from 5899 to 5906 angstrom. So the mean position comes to 5878.9 angstrom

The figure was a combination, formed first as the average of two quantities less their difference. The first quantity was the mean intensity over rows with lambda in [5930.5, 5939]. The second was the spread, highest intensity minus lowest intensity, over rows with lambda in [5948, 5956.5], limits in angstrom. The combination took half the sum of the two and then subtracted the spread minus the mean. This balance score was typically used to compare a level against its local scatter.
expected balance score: 40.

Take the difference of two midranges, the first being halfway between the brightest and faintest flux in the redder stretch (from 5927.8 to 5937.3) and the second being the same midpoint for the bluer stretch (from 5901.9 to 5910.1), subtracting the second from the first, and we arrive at 2.8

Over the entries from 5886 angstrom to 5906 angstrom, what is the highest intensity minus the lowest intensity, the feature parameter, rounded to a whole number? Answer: 15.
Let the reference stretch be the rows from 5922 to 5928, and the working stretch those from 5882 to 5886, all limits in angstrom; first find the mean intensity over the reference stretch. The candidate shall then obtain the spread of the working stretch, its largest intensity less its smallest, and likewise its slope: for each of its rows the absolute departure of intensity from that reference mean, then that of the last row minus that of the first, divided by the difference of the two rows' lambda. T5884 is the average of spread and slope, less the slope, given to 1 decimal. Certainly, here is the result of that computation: 1.0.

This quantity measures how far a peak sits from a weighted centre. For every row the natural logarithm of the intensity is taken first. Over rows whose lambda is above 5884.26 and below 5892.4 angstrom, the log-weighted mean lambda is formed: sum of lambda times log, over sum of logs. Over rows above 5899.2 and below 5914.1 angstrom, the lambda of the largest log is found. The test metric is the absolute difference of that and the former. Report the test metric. 25.2 angstrom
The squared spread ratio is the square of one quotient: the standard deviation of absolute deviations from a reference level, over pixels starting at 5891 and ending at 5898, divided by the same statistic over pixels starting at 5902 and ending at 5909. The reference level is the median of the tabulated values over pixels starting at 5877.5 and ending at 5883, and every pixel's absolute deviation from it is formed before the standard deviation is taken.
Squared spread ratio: 3.2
